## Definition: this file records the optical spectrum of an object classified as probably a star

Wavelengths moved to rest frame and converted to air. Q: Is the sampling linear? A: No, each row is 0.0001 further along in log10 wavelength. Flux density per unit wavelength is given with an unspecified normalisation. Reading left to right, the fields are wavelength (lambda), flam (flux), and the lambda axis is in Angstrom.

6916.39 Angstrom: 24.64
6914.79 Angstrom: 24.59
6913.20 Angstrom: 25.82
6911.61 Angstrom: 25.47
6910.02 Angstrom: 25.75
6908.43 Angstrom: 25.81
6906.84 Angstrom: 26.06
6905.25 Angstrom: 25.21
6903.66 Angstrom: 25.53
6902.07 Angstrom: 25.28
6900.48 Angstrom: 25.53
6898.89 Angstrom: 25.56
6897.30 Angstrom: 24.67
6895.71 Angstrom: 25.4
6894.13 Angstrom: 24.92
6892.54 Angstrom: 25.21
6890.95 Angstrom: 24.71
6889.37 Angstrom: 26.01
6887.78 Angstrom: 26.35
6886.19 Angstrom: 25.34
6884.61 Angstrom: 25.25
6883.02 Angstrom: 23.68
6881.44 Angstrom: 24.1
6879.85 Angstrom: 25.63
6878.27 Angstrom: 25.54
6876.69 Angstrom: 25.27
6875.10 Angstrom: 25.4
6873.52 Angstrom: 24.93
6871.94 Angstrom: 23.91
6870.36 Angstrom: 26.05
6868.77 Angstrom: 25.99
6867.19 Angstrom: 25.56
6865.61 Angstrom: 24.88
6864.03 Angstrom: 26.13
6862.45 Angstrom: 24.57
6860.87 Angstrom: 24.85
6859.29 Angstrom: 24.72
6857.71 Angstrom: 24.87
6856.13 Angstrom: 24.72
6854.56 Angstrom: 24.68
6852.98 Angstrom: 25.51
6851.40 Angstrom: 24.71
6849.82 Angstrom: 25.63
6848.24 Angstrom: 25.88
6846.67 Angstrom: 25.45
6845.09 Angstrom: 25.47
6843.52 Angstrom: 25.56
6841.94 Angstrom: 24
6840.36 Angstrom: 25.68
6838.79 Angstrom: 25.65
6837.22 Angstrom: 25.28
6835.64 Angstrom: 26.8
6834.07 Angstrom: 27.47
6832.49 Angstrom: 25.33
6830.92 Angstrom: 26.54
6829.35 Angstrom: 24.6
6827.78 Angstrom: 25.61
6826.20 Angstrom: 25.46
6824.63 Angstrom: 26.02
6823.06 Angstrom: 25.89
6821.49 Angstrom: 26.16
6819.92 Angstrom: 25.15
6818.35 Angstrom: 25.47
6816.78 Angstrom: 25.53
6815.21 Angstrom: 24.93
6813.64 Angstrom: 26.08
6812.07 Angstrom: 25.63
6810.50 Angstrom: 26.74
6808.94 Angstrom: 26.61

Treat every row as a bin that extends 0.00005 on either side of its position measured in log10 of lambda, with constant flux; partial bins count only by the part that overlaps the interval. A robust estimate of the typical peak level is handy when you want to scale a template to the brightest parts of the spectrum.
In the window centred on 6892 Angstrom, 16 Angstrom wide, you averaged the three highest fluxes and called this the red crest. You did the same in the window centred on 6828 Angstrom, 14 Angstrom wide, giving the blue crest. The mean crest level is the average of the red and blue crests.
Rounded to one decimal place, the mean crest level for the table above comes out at 26.3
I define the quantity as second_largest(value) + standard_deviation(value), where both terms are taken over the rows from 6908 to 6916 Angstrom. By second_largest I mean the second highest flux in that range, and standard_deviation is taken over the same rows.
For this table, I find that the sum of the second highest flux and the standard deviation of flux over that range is 26.3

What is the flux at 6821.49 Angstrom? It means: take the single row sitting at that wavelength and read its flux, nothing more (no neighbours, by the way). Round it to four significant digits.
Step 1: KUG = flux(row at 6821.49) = 26.16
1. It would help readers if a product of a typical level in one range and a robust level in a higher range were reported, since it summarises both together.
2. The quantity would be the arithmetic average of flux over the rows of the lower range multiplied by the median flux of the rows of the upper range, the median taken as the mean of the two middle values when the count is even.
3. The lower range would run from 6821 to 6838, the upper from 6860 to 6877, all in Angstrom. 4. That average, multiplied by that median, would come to 655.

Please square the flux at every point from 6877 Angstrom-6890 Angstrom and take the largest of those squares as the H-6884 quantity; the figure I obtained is 694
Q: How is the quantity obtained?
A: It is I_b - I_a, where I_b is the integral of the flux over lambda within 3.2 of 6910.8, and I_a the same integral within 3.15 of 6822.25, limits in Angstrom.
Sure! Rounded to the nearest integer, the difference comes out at 2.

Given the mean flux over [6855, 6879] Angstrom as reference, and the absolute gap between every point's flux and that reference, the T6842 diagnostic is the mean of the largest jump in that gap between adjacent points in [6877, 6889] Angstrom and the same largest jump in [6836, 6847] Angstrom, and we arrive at 1.1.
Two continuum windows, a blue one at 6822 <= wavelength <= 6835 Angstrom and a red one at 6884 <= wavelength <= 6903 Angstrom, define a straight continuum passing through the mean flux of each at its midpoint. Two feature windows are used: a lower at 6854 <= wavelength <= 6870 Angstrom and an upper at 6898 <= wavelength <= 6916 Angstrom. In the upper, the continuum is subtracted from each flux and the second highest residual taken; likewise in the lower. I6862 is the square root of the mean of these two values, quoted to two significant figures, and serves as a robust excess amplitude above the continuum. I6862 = 0.73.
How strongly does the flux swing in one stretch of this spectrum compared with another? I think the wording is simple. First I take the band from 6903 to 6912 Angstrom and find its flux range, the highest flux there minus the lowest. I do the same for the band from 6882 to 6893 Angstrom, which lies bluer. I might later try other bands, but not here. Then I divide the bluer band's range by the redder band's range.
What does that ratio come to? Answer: 3.1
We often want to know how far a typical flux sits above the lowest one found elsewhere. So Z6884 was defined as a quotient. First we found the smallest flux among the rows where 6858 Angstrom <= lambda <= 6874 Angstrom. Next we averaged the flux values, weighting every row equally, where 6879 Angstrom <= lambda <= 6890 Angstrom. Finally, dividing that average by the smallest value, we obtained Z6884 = 1.05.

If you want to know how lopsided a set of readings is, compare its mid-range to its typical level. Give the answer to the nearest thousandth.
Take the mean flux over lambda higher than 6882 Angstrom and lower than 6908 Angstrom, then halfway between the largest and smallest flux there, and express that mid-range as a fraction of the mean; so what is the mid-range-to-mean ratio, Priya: 0.989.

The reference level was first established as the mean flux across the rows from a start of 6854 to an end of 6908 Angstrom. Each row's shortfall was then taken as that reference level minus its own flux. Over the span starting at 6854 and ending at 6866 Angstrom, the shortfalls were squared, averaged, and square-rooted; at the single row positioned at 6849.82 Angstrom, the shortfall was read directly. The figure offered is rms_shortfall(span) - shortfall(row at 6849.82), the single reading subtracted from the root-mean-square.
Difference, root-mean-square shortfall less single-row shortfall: 1.0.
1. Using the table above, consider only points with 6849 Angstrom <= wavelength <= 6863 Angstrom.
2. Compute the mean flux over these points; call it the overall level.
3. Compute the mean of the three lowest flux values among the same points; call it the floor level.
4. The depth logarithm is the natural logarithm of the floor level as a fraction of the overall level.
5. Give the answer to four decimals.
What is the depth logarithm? -0.0107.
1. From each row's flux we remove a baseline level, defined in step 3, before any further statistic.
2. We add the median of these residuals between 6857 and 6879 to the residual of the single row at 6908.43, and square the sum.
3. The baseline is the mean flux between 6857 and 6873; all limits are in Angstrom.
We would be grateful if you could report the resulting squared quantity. 0.4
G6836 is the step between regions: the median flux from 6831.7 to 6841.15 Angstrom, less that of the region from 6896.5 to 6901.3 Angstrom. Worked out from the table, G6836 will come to 0.1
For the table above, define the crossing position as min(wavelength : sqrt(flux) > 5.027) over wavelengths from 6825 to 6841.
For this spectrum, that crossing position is 6826.20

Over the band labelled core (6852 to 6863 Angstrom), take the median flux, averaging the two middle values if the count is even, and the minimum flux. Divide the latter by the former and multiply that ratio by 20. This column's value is 19.9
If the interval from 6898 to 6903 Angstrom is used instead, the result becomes 19.8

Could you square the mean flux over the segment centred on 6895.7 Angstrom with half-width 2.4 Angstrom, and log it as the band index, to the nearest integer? 625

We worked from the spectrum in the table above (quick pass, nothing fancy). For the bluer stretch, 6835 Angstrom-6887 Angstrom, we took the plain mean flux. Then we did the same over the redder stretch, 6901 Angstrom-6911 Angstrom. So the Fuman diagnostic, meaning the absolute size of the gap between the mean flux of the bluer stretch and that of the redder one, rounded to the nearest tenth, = 0.4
